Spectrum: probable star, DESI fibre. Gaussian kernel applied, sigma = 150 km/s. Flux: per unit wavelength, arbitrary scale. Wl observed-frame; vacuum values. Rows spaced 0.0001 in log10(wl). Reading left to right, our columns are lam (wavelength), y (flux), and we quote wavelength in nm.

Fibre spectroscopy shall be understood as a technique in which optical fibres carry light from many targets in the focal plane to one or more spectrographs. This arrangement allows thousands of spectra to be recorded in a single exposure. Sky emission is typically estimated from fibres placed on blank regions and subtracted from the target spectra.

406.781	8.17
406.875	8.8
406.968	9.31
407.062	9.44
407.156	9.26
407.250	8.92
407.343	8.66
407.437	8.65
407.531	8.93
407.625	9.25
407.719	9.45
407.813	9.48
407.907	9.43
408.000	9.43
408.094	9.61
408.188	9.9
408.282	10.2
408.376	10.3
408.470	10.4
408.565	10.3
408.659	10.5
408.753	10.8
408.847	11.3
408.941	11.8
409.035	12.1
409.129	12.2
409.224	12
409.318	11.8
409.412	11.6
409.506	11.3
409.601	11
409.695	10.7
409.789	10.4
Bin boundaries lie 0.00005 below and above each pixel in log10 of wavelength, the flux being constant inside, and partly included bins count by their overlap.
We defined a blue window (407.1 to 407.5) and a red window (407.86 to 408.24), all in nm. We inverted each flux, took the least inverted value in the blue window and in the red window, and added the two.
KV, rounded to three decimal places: 0.209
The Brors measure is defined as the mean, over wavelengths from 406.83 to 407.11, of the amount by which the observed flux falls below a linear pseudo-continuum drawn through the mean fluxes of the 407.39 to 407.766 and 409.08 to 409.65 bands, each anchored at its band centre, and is -1.0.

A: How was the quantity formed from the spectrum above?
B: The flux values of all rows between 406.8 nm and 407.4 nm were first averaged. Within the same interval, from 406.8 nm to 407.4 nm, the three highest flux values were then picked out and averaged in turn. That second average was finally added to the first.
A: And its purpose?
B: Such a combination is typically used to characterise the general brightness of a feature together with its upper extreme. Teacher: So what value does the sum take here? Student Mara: 18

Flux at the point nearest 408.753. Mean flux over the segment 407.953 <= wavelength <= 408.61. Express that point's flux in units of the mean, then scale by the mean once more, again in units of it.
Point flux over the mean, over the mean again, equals 0.108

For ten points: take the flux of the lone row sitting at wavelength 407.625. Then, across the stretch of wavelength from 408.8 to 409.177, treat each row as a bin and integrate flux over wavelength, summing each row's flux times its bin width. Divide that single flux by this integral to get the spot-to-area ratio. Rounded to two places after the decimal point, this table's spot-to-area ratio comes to 2.07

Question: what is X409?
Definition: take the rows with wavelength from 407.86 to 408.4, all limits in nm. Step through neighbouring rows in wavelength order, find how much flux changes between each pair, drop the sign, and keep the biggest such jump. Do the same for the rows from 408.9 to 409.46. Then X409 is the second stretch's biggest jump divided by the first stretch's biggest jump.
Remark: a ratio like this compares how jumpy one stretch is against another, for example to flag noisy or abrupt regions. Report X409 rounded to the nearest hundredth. 1.00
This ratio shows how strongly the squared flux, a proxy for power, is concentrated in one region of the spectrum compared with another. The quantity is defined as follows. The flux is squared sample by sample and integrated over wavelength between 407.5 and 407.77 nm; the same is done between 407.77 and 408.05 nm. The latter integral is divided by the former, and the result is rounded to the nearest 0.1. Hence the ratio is 1.1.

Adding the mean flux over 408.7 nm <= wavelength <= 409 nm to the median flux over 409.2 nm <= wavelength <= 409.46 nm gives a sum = 23.1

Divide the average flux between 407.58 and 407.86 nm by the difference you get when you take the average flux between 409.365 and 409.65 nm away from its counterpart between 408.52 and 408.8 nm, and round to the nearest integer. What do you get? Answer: -12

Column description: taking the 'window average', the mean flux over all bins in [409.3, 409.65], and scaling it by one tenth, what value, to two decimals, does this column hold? 1.14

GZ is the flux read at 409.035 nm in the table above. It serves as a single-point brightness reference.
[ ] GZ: 12.1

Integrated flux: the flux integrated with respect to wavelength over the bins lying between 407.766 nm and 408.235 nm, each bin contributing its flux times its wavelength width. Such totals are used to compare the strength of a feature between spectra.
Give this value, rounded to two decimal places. 4.50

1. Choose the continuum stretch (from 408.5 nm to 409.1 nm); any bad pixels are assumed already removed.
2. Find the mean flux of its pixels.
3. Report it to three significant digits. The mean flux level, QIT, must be 11.1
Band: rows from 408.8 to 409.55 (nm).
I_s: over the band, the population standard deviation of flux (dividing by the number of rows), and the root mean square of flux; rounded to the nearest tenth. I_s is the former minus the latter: -11.4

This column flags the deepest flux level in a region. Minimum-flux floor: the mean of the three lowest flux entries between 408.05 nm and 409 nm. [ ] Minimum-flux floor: 9.9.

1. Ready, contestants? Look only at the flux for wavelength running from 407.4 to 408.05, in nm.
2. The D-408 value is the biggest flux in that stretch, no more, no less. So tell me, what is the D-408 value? 9.48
